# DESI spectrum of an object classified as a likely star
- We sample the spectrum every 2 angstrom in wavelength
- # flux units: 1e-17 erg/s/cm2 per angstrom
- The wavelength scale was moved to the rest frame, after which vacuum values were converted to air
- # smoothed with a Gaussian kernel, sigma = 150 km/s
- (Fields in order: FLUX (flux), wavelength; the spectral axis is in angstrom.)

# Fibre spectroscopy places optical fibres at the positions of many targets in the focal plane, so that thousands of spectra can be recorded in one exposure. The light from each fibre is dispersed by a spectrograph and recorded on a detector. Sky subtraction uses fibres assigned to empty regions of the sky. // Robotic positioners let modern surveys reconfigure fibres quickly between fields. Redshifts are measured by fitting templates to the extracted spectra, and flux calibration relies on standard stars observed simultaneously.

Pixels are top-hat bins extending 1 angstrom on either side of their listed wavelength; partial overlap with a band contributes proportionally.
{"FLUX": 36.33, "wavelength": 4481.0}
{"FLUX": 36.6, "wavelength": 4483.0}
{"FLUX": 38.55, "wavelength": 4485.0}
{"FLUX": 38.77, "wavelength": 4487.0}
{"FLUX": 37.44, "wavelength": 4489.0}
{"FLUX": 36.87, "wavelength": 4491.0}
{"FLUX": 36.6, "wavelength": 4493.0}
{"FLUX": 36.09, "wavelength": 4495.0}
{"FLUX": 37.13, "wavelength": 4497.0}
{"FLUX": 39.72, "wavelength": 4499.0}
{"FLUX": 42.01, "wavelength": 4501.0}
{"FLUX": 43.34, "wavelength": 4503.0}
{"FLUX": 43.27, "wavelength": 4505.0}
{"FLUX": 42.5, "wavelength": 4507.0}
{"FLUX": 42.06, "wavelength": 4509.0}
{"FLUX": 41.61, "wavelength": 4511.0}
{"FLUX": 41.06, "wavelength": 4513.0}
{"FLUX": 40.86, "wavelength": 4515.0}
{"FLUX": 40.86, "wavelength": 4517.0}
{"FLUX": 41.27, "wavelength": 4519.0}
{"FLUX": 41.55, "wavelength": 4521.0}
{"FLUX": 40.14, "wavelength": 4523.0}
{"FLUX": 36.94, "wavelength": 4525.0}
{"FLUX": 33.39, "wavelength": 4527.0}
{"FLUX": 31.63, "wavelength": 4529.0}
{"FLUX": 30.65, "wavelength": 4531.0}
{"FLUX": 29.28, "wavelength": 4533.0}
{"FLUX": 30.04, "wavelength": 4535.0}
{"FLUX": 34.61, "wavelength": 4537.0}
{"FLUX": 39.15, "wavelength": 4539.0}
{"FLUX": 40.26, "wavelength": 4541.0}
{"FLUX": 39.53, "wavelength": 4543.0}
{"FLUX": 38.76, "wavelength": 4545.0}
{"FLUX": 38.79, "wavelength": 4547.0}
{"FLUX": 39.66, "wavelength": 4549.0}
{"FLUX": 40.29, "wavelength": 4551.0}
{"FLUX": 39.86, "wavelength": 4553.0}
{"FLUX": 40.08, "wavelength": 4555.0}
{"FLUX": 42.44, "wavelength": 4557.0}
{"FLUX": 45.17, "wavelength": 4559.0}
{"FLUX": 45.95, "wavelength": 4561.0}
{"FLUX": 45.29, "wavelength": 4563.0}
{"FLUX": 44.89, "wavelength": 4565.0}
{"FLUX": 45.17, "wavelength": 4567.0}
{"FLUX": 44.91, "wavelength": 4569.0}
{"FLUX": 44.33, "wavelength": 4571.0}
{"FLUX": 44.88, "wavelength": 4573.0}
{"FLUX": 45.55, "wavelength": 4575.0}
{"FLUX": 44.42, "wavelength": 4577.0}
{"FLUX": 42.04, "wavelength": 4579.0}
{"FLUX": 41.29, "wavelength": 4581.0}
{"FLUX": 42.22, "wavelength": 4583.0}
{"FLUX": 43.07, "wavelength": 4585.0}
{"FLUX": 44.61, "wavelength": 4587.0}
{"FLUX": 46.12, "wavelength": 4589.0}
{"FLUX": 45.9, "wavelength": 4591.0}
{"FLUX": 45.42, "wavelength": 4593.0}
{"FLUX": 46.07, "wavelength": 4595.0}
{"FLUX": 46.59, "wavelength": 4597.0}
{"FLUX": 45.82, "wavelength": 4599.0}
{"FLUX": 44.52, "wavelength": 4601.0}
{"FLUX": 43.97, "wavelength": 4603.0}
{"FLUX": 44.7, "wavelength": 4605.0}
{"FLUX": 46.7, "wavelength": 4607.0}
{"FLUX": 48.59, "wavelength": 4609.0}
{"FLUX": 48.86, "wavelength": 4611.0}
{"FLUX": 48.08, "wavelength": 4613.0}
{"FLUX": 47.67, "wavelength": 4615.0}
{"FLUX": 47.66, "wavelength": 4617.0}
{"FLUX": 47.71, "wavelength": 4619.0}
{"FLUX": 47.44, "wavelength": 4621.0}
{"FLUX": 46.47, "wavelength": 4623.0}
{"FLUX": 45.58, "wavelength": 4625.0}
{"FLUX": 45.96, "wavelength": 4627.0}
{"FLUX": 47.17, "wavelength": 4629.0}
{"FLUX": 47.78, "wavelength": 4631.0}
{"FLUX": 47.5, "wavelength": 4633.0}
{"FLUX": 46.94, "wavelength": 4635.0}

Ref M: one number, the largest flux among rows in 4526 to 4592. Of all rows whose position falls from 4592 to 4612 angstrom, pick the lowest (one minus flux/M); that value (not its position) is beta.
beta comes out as -0.06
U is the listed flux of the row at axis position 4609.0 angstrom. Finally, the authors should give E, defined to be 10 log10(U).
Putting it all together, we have 16.9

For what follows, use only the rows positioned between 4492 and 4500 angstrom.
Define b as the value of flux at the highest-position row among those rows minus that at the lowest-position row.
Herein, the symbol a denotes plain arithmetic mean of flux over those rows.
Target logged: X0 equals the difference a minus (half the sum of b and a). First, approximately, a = 37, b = 3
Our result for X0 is 17.1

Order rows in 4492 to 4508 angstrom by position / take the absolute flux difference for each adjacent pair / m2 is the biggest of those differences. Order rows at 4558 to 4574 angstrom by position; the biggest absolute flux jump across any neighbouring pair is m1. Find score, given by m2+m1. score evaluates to 3.4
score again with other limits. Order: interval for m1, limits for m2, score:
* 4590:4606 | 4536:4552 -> 5.8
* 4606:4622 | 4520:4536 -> 5.4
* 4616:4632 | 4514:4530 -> 4.8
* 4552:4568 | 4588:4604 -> 4.0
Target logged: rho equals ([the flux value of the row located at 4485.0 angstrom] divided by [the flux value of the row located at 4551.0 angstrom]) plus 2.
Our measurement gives 2.96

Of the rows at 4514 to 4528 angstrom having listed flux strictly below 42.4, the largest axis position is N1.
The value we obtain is 4527.0 angstrom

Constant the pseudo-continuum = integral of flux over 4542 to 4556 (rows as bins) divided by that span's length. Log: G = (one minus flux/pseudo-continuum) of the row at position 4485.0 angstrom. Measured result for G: 0.026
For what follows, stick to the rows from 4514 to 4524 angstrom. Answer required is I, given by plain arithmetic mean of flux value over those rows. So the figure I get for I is 40.9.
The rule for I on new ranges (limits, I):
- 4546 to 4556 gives 39.7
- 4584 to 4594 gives 45.0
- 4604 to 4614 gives 47.4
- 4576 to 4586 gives 42.6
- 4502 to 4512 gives 42.6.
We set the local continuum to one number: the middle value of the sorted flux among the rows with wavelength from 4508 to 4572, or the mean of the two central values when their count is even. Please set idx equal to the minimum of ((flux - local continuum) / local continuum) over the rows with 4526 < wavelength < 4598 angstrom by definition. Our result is -0.27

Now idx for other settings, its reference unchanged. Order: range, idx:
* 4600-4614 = 0.09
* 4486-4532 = -0.24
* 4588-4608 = 0.09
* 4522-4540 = -0.27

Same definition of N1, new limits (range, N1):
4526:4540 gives 4539.0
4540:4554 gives 4553.0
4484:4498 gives 4497.0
